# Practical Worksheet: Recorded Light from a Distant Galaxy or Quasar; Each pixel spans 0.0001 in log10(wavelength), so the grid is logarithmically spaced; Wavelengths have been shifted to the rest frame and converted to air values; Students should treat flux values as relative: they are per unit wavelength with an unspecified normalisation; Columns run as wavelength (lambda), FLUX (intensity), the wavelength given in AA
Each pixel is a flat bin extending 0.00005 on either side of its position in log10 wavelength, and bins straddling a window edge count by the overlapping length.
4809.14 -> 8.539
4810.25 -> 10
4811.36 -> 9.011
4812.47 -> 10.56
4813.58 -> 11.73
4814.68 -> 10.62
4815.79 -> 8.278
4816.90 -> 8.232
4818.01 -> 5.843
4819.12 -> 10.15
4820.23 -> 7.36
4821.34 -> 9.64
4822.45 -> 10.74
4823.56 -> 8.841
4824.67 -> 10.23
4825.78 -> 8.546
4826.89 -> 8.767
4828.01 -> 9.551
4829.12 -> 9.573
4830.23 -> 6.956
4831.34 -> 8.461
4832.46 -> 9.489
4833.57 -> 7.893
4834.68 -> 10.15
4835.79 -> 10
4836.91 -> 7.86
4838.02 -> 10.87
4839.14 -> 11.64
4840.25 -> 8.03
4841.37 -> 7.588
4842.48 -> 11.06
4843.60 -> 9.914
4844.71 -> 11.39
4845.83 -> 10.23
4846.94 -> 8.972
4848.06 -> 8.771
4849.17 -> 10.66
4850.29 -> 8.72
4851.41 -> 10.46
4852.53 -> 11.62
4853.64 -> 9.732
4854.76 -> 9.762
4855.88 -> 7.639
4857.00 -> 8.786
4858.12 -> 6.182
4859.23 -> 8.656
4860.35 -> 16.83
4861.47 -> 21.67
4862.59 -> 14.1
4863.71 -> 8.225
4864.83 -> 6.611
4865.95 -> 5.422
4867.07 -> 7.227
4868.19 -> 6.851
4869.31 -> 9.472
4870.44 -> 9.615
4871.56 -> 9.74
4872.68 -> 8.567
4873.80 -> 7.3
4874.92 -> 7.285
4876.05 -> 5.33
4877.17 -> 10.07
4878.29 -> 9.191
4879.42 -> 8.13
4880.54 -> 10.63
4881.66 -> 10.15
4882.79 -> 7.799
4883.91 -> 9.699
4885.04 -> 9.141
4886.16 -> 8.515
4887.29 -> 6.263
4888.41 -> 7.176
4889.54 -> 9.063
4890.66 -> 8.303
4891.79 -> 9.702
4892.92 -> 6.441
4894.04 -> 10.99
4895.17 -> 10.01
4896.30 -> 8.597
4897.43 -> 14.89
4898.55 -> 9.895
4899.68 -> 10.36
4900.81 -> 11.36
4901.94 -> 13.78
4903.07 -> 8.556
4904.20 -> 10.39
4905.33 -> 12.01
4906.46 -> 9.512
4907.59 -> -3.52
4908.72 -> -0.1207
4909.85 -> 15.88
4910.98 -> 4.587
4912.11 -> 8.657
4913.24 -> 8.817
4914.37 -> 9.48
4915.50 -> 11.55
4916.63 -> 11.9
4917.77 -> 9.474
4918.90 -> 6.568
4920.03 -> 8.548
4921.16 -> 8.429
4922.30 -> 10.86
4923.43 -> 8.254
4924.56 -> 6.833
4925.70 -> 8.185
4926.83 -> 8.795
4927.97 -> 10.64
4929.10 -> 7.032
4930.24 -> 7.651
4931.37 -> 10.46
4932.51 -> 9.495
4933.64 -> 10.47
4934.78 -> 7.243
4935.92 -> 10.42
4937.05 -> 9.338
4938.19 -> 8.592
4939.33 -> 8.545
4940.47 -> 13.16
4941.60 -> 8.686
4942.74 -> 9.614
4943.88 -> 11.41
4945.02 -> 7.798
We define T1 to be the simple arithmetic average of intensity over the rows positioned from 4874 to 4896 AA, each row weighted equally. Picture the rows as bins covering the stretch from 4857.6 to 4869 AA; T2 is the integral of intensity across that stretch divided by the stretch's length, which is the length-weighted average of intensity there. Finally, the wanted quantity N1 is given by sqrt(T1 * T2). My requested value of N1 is 9.37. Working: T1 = 8.6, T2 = 10.2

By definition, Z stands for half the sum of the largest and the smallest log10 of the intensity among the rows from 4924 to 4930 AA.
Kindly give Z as 0.93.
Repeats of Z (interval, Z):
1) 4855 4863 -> 1.06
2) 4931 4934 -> 1.00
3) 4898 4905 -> 1.04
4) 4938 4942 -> 1.03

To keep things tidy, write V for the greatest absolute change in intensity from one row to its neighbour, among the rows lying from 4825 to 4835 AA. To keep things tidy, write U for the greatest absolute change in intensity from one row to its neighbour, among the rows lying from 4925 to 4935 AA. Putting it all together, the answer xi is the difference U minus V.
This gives 1.0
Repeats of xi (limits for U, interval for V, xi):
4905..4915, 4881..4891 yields 13.6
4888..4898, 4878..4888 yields 3.8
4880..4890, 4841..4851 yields -1.1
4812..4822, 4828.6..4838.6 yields 1.3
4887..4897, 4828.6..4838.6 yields 1.5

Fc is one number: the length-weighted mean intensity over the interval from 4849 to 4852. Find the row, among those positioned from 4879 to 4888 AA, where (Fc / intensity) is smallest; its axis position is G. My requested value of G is 4880.54 AA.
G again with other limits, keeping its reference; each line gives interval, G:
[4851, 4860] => 4852.53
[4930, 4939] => 4933.64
